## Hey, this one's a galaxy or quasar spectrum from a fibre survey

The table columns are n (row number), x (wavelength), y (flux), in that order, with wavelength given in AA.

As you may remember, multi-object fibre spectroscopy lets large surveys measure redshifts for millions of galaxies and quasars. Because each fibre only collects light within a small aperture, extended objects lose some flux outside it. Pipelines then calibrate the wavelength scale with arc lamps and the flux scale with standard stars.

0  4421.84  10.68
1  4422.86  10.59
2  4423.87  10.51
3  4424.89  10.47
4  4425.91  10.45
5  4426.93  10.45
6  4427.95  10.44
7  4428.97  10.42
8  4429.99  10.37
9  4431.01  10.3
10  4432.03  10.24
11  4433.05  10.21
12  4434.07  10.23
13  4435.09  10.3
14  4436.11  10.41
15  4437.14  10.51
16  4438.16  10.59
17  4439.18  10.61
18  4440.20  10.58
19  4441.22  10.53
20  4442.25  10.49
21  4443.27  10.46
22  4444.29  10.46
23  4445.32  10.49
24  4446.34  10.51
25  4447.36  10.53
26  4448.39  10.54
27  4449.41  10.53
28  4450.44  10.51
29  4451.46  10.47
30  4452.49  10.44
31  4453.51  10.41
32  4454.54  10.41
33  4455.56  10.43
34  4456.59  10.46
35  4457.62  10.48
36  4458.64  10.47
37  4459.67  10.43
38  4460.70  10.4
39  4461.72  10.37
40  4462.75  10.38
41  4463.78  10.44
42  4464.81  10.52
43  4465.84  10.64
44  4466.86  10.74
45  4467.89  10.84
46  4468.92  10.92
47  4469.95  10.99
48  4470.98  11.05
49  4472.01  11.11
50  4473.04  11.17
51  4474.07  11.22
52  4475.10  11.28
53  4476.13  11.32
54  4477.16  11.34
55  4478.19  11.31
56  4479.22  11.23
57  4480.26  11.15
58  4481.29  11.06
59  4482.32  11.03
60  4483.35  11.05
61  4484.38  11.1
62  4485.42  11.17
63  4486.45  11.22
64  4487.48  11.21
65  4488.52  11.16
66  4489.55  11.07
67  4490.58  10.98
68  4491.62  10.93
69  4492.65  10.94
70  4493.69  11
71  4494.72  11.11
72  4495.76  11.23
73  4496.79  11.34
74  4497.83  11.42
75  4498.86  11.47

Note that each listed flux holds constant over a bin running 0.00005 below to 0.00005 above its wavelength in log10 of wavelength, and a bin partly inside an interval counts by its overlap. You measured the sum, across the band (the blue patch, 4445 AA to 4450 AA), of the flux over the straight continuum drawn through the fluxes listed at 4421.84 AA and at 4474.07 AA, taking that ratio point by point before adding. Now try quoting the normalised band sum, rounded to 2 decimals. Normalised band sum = 4.81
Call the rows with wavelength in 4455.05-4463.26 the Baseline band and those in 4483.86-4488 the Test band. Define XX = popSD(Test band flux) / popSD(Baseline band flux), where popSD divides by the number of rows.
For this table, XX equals 1.2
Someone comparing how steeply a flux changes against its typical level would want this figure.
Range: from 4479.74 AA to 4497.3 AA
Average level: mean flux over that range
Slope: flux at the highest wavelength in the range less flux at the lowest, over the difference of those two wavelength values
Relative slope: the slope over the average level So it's 0.0010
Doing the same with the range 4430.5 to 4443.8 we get 0.0013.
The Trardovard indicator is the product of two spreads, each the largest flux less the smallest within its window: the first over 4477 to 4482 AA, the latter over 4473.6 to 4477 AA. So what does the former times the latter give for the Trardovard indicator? 0.028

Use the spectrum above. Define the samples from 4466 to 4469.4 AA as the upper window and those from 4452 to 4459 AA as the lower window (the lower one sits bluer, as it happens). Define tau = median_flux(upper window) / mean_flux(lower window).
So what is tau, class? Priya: 1.04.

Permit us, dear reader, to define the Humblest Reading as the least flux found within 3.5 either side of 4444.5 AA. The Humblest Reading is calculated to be 10.46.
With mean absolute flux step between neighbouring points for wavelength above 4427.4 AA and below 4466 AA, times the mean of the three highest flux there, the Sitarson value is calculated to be 0.41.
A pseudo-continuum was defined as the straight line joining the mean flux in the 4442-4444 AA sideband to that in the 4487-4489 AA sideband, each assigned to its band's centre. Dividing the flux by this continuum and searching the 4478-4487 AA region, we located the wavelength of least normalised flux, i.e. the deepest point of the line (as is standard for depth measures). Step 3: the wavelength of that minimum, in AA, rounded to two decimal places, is 4482.32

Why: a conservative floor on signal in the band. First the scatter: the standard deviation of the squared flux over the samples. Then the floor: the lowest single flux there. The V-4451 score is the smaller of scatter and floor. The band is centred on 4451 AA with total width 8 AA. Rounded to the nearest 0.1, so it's 1.1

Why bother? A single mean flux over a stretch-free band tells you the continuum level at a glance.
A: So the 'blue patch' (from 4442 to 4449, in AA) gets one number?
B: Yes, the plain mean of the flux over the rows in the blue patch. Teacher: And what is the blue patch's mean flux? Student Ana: 10.5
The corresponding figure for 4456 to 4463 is 10.4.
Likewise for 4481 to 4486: 11.1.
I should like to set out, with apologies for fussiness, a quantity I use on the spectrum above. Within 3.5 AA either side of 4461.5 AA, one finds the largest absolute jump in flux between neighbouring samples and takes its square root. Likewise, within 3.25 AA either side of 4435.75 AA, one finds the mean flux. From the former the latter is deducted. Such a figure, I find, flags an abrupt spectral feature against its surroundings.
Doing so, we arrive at -10.1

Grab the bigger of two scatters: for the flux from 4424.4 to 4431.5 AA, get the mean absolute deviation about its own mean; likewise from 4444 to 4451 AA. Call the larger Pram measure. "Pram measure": 0.045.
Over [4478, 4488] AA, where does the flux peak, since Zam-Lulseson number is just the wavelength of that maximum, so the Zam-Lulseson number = 4478.19 AA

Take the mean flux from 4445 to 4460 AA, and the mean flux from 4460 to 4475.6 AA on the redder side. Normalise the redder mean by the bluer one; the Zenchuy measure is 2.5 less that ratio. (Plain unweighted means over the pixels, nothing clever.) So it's 1.47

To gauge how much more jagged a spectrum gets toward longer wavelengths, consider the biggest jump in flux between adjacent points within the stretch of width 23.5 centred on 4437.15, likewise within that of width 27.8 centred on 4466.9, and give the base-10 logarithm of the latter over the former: 0.0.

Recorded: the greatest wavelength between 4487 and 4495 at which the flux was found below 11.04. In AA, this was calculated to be 4493.69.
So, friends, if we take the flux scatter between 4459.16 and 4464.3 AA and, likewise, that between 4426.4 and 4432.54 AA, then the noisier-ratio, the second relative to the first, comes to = 2.8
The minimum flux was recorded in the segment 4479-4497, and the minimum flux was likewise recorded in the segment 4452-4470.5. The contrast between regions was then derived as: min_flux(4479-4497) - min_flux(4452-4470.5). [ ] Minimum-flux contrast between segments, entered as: 0.56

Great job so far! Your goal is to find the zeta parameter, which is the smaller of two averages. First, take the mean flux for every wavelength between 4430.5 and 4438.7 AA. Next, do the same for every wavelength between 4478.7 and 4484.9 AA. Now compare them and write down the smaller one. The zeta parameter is 10.3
